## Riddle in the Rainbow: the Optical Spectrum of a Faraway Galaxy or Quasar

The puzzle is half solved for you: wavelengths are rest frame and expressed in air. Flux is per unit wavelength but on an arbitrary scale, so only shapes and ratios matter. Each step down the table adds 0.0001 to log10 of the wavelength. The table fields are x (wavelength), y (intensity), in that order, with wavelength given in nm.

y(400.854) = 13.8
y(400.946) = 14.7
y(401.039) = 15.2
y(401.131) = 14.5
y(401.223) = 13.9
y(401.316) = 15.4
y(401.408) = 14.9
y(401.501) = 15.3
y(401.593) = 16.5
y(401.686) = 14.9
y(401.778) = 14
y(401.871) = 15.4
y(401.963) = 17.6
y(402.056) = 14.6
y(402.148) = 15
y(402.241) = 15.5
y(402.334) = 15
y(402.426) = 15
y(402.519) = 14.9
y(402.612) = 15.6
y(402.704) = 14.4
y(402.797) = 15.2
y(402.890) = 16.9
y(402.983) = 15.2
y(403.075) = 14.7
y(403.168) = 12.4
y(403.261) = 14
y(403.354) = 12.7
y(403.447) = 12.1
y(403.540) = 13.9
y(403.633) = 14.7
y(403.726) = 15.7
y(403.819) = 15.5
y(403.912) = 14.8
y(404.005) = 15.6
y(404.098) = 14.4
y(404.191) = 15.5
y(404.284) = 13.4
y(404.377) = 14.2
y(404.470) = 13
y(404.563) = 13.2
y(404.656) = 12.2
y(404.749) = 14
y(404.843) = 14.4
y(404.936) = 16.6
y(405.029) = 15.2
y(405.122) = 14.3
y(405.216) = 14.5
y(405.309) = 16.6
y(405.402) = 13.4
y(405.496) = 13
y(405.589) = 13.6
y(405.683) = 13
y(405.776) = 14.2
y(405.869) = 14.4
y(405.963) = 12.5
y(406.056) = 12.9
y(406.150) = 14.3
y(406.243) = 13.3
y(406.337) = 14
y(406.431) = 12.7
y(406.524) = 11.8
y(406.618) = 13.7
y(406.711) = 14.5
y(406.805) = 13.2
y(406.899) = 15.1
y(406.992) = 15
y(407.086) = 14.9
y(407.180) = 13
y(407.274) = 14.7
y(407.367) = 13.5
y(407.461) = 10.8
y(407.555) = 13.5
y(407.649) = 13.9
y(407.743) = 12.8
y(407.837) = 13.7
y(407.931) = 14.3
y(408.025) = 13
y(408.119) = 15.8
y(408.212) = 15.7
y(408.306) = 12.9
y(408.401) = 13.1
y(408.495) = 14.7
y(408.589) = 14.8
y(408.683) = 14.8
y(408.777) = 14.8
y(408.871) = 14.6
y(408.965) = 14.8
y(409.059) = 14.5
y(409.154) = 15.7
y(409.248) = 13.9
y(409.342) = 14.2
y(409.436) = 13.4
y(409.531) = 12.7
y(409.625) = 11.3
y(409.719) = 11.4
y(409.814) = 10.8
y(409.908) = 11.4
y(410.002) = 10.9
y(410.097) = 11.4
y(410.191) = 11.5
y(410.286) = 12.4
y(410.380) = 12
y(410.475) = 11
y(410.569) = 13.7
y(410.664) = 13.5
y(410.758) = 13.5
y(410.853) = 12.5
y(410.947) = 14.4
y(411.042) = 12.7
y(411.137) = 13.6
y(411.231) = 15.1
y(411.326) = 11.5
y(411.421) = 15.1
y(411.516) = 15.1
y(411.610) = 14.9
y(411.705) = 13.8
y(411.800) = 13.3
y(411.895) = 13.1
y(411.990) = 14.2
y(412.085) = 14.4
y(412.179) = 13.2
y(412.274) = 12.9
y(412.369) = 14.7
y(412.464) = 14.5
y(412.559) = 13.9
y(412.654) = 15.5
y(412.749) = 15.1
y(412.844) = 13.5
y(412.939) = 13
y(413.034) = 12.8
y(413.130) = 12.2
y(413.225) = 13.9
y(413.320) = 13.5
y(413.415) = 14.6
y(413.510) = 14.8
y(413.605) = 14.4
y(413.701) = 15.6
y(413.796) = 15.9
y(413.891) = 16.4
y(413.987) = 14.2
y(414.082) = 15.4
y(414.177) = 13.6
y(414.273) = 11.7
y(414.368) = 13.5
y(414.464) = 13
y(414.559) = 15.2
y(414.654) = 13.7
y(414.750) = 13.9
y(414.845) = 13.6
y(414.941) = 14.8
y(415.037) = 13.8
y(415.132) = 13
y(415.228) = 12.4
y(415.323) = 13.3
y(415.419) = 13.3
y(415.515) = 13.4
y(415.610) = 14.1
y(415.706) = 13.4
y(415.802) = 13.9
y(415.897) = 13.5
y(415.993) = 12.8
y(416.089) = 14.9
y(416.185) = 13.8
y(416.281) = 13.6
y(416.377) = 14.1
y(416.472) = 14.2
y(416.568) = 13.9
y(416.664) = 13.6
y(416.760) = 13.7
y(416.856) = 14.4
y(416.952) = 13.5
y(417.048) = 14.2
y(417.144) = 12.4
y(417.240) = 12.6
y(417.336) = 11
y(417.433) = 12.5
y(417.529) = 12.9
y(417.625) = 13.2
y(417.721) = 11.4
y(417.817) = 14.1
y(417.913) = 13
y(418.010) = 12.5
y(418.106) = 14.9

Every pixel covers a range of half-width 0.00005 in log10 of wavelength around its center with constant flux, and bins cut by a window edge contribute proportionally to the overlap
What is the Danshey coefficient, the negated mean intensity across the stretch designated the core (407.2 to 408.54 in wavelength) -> -13.7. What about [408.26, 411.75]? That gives -13.3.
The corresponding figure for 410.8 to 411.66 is -13.9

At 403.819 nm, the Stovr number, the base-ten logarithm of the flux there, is 1.19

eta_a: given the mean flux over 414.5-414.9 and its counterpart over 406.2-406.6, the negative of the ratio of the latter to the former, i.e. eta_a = -0.92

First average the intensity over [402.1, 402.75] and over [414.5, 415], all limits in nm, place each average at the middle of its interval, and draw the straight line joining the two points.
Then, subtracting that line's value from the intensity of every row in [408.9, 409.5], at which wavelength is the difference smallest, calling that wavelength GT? 409.436 nm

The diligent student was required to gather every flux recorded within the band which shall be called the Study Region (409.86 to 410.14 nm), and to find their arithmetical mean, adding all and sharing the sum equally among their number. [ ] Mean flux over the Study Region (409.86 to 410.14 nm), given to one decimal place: 11.2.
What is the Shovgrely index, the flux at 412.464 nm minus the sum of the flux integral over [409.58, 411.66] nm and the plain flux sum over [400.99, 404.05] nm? -503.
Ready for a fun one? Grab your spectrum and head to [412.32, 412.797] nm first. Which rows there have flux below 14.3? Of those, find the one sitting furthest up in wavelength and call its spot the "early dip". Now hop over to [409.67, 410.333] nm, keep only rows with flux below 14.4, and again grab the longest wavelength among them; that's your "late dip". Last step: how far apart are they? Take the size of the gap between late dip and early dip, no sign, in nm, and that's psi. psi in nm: 2.27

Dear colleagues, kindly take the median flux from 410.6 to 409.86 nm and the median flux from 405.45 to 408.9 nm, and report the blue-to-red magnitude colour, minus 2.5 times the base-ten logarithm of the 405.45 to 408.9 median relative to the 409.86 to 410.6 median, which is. -0.19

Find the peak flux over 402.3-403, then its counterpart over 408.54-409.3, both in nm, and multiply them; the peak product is 265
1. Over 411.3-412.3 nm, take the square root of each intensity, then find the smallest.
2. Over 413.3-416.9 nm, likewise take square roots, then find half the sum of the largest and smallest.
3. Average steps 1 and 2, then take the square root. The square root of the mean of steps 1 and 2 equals 1.89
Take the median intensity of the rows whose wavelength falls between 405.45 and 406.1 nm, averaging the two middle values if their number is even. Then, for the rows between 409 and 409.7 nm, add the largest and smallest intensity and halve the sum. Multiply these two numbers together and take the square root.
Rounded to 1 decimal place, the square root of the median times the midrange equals 13.2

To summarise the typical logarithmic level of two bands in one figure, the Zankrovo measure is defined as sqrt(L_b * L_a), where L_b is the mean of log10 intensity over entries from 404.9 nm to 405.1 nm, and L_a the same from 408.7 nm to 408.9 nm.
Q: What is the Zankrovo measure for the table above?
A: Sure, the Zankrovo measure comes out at 1.18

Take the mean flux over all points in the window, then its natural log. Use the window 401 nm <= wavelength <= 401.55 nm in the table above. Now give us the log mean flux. 2.70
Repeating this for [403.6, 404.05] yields 2.73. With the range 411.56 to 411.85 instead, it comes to 2.64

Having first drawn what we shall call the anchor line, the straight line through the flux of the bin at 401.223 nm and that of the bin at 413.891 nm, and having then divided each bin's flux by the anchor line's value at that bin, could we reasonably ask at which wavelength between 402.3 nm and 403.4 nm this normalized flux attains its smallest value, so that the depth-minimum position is 403.168 nm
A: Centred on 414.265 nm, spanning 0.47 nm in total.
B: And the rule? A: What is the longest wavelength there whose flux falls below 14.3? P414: 414.464 nm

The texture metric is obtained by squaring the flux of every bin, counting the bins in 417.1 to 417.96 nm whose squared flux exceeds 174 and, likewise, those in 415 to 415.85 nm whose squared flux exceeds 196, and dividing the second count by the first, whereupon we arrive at 0.50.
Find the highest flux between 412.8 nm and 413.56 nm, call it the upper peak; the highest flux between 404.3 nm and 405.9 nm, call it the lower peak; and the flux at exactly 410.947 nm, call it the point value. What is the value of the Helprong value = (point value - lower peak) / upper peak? -0.15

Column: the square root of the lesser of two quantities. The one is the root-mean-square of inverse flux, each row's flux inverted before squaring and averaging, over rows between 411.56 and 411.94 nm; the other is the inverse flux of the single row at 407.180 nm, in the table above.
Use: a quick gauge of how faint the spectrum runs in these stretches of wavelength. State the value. 0.270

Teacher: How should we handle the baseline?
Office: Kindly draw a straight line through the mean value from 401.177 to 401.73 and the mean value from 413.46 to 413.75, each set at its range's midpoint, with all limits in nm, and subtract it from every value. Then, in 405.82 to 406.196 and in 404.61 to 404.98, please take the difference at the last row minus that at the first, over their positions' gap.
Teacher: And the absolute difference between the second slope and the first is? 16.1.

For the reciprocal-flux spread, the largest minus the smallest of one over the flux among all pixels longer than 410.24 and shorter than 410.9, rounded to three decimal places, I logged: 0.018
